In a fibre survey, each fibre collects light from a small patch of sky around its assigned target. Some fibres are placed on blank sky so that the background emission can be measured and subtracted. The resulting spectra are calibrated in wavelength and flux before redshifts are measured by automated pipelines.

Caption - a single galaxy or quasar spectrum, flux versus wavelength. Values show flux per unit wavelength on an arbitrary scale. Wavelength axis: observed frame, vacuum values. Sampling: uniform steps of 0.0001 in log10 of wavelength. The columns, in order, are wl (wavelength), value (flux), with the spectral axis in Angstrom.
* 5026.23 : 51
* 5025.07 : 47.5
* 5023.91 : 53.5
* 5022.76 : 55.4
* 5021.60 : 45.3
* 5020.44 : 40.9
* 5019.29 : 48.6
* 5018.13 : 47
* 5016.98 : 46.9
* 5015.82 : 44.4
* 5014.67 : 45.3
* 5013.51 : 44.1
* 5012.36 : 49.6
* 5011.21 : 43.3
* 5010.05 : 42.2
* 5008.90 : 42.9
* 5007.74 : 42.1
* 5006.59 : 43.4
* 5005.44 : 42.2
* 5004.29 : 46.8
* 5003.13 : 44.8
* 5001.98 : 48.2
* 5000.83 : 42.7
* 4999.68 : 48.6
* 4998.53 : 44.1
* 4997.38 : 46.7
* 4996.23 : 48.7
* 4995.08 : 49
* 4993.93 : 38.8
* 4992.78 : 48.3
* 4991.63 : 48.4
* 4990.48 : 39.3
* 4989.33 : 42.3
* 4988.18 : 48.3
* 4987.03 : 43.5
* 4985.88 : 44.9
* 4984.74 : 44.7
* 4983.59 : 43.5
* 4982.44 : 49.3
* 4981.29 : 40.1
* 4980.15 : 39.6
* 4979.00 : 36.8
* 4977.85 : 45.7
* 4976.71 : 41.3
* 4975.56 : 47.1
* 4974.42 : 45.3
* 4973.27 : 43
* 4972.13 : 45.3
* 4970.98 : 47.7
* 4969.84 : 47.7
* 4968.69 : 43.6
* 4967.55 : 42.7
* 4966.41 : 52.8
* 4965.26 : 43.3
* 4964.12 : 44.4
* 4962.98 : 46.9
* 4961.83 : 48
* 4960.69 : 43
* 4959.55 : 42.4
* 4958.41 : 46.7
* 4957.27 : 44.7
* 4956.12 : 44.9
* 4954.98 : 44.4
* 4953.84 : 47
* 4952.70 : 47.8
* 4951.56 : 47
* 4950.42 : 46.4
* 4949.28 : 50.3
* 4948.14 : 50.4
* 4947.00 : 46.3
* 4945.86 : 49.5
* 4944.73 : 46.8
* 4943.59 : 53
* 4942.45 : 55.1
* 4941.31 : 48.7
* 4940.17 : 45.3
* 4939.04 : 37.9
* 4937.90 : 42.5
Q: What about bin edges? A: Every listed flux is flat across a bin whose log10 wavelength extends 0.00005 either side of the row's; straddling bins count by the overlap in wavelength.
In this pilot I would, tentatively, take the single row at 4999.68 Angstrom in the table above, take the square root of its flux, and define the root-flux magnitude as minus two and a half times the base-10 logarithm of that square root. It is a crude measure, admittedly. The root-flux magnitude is -2.11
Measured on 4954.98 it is -2.06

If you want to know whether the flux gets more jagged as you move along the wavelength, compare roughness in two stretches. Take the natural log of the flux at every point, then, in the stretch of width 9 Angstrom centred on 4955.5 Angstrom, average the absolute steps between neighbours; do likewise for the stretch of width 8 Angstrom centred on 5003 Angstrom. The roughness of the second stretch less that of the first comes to 0.05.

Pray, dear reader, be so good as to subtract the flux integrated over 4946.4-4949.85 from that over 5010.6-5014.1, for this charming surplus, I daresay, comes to -9.4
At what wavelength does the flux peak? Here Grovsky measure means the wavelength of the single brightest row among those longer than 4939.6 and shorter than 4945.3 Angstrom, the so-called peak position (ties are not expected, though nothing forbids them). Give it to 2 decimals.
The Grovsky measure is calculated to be 4942.45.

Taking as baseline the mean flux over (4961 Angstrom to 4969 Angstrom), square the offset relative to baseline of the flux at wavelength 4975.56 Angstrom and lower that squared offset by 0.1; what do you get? 1.2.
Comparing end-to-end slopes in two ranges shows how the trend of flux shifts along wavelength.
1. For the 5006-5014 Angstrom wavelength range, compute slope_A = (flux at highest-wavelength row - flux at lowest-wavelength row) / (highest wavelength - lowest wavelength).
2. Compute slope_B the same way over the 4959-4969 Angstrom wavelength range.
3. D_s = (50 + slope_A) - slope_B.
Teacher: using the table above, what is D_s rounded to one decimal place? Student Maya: 50.0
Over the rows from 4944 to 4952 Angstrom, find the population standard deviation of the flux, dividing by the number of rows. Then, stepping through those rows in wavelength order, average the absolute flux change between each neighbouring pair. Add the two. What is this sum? 4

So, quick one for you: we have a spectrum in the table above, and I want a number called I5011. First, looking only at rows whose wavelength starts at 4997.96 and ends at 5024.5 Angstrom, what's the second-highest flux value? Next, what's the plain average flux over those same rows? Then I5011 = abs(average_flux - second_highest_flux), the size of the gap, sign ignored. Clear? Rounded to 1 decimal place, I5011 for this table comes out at 7.7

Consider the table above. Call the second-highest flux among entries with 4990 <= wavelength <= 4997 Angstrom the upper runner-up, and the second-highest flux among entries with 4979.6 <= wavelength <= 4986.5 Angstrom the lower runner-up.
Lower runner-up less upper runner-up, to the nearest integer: -4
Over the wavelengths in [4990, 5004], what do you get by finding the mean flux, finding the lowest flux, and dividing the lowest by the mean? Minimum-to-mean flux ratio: 0.85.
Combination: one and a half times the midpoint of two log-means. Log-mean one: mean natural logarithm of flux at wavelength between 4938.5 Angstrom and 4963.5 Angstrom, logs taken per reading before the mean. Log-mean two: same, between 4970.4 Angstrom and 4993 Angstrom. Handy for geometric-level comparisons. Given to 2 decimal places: 5.72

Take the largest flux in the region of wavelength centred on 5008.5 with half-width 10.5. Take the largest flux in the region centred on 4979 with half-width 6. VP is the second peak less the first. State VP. 0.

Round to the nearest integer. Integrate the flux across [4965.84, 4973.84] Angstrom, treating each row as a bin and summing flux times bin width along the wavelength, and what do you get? 369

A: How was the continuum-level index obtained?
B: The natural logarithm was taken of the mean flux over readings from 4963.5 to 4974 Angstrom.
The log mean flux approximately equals 3.82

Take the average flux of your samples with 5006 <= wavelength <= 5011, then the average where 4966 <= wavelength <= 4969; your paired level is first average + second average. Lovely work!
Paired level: 89.0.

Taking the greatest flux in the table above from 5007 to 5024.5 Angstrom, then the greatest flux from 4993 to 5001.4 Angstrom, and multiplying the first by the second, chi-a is 2715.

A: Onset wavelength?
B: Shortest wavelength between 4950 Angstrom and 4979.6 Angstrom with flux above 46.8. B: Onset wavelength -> 4951.56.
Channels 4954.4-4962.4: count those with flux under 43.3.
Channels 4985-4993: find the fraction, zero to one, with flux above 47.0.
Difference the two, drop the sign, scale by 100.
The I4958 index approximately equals 157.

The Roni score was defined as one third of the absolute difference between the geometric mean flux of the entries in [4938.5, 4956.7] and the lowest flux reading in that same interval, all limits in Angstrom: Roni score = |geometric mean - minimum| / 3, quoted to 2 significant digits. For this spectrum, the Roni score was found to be 3.2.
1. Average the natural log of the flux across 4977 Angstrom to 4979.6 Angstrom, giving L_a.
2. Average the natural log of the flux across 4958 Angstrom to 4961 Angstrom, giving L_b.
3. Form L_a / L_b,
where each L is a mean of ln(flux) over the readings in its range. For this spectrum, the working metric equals 0.98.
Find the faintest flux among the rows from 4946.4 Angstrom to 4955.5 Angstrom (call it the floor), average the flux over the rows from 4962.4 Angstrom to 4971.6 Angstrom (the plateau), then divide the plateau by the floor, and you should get 1.04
